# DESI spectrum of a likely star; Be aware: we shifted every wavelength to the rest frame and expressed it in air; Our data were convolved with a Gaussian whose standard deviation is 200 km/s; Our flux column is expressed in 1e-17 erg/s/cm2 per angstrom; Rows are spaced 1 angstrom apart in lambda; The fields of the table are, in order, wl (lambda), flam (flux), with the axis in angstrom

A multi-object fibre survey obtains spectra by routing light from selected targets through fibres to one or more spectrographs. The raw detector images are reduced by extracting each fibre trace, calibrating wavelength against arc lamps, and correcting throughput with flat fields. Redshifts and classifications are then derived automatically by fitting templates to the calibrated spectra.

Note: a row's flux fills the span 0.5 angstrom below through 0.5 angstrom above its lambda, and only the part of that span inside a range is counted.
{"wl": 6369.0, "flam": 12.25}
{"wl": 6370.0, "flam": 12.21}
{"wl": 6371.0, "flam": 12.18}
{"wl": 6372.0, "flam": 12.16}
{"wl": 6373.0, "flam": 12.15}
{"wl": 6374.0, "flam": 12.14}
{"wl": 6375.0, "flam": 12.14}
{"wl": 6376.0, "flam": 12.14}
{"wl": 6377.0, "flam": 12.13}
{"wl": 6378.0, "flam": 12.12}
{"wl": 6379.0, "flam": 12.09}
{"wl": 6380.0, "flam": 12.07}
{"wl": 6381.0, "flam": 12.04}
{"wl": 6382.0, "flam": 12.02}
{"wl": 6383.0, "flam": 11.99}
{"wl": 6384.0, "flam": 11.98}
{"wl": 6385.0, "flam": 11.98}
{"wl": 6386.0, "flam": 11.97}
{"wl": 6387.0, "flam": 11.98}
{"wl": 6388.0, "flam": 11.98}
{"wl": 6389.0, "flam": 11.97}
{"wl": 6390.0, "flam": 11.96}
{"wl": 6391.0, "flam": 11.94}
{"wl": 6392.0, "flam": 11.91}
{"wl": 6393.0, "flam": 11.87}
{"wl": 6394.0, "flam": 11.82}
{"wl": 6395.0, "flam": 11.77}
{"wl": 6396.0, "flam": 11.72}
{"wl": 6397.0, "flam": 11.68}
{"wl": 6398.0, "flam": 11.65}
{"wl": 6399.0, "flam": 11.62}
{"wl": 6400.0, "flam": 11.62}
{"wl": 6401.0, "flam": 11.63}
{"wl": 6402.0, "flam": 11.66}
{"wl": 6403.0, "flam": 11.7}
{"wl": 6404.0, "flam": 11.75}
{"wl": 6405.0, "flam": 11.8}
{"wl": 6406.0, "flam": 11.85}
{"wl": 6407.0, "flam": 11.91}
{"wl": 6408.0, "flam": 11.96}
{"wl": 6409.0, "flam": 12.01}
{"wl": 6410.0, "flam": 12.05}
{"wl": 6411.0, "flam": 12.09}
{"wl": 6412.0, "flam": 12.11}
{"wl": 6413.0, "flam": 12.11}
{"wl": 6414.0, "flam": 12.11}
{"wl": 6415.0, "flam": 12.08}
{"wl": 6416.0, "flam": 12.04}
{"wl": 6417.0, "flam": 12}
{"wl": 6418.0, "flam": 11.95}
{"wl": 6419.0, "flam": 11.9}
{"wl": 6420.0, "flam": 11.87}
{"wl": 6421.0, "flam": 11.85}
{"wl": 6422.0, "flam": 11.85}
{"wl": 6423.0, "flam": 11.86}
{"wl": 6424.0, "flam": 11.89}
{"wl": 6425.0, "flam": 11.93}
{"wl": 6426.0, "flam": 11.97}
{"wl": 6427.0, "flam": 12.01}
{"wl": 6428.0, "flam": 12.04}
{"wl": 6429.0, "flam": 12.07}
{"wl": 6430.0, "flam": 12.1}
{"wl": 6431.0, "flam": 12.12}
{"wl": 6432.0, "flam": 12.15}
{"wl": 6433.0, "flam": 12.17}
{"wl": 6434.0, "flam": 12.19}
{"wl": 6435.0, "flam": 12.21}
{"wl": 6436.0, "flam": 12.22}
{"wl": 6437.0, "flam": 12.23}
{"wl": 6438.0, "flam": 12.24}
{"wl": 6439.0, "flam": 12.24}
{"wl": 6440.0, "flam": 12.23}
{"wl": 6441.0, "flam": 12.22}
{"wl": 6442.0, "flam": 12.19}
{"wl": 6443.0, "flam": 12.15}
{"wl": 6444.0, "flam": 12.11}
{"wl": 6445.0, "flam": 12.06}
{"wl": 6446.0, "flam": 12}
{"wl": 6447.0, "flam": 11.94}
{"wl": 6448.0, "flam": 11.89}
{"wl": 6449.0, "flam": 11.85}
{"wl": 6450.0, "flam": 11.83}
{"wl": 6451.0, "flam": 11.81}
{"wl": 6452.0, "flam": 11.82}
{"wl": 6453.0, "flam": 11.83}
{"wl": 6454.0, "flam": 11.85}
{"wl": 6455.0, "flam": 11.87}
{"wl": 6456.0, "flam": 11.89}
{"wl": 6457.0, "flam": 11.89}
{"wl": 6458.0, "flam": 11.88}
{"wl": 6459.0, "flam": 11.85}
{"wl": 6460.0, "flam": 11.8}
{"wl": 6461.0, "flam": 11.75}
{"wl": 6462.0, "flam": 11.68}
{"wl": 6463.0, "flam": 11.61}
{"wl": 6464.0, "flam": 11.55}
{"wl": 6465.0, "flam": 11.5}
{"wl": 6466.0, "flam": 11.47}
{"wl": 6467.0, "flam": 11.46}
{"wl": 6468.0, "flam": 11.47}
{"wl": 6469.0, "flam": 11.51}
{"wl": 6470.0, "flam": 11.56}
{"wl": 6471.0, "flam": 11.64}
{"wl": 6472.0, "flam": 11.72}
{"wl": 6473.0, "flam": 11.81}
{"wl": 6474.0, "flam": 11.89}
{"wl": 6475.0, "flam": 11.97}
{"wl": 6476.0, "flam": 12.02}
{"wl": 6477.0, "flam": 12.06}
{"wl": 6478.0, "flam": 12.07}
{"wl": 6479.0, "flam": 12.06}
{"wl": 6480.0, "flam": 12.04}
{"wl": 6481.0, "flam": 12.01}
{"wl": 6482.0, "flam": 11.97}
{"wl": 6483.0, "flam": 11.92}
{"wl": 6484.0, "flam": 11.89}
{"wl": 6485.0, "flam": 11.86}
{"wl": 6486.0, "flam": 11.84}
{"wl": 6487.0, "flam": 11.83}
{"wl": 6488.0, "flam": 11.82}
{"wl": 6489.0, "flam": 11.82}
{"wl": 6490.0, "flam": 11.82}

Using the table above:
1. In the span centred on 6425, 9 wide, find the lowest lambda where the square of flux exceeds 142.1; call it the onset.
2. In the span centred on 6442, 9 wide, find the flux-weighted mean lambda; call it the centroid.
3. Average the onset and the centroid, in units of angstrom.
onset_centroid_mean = 6433.5 angstrom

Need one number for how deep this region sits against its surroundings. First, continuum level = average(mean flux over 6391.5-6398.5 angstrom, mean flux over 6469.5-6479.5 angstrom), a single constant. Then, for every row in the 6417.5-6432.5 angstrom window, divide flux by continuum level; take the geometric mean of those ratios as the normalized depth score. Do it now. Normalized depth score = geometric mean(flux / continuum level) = 1.012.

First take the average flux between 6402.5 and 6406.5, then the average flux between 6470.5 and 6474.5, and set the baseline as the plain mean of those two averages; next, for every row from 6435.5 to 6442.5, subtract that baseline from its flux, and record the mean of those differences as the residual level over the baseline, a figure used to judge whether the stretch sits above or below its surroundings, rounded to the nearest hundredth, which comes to 0.45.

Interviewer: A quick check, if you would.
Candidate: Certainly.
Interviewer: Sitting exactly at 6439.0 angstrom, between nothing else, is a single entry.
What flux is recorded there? 12.24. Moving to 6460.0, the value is 11.8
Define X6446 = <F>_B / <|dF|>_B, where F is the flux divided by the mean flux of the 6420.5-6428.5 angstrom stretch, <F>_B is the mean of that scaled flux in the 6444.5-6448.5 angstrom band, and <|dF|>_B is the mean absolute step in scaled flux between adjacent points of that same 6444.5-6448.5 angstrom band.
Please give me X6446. 211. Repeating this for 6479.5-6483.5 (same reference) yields 300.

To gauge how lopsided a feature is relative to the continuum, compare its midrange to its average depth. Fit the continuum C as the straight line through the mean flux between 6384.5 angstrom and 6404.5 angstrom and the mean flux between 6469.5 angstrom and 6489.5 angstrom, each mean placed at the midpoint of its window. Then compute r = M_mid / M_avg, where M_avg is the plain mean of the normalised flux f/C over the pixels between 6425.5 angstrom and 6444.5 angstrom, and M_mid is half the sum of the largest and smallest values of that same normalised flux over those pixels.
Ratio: 0.996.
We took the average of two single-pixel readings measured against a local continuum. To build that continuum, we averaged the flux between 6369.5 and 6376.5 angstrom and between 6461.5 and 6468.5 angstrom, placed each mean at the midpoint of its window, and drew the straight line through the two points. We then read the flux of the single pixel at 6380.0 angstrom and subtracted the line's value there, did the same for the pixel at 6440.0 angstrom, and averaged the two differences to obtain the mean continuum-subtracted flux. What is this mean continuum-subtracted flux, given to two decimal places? 0.24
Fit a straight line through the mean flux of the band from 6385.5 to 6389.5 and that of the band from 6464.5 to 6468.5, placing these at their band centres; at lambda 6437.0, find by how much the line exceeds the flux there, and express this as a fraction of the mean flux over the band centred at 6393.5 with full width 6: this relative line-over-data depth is -0.048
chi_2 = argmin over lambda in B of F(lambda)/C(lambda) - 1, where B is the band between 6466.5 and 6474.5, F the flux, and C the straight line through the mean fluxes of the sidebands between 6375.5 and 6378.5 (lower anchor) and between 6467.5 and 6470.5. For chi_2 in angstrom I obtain 6467.0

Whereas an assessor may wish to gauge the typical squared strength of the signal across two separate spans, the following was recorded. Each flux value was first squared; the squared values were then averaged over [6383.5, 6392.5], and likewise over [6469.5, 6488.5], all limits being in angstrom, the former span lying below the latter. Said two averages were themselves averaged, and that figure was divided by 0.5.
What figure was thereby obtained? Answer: 285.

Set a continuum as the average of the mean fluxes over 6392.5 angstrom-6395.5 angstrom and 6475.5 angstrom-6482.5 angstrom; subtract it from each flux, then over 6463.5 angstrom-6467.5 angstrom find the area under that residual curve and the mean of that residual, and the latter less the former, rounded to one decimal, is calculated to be 1.3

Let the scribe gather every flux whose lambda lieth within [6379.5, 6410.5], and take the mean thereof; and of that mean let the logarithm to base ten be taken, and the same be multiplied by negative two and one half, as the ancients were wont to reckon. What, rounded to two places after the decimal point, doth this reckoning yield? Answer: -2.69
